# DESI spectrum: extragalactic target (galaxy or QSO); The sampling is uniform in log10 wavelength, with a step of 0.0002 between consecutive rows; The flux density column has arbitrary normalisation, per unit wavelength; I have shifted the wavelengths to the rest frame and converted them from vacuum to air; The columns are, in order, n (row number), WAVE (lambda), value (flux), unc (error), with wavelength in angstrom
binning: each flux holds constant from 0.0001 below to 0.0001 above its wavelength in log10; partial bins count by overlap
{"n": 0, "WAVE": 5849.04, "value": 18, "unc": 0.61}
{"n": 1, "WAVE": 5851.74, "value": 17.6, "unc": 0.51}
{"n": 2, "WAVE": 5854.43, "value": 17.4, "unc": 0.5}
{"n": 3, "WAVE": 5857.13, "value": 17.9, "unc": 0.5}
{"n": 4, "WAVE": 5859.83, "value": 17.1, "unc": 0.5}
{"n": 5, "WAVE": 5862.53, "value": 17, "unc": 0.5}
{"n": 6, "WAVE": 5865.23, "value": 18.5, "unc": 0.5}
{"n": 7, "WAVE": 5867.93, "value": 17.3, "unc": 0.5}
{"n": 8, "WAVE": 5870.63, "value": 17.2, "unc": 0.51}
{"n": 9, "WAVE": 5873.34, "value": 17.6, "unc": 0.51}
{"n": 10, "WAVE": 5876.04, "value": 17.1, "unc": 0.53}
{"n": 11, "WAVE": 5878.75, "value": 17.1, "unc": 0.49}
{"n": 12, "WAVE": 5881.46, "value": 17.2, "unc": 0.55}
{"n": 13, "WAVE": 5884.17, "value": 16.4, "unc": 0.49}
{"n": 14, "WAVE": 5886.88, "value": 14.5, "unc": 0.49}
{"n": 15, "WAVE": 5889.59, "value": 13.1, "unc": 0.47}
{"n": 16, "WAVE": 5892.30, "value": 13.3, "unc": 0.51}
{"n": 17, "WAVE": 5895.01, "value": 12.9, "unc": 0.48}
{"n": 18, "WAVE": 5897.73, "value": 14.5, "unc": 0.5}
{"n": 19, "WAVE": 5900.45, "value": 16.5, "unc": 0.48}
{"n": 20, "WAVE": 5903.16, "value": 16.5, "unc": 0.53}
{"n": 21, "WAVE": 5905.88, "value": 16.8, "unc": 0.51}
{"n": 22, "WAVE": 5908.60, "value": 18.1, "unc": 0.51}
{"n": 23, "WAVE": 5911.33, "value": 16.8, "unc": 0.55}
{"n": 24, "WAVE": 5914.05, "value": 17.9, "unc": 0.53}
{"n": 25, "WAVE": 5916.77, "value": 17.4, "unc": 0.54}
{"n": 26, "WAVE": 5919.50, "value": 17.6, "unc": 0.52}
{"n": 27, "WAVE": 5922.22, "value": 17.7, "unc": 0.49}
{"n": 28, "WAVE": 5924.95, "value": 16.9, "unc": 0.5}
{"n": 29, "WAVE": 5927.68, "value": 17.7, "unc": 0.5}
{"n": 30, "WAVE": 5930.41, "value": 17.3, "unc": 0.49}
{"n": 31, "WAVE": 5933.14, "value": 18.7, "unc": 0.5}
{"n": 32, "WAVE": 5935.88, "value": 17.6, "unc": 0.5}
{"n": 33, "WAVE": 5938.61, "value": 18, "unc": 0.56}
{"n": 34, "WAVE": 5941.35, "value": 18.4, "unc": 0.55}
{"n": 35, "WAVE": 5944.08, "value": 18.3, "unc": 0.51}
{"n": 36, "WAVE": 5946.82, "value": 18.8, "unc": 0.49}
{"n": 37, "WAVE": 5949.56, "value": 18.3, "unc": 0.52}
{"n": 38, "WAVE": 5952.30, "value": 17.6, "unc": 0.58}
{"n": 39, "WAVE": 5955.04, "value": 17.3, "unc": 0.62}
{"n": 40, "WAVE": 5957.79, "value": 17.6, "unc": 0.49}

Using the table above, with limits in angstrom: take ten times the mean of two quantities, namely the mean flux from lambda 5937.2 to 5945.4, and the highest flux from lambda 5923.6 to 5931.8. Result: 180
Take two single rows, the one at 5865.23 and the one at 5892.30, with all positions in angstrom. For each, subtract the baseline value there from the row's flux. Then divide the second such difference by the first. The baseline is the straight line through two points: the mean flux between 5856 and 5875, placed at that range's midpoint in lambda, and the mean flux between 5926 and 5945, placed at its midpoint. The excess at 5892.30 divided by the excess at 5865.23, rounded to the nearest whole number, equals -4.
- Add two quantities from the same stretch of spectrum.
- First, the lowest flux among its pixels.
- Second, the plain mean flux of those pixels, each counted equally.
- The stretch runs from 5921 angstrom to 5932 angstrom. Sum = 34.3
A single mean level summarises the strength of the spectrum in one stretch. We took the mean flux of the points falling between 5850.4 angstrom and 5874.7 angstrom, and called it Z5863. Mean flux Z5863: 17.5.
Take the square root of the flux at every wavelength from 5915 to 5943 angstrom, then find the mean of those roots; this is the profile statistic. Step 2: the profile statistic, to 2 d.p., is 4.21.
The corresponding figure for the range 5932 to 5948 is 4.28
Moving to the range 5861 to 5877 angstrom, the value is 4.18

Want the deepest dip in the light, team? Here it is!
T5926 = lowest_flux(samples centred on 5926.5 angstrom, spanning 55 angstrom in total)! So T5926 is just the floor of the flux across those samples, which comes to 16.5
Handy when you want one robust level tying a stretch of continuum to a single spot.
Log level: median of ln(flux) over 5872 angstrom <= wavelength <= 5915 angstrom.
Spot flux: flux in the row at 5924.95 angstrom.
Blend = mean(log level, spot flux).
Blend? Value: 9.86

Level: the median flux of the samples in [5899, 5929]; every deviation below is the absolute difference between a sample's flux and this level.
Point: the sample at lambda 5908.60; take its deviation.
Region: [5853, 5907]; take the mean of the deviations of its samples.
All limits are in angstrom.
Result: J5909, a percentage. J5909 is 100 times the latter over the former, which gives 184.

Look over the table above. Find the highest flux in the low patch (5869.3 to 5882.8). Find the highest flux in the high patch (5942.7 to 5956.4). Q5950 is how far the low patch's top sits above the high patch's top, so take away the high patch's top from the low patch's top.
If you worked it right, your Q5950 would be -1.2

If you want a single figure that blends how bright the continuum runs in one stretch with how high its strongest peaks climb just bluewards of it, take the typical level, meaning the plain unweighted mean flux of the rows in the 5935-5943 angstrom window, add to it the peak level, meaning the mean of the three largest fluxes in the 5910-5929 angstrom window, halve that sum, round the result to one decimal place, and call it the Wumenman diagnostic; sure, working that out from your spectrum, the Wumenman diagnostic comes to 17.9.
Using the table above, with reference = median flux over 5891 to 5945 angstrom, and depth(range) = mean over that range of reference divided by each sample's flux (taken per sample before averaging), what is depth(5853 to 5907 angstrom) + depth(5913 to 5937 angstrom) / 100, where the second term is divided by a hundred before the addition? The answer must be 1.10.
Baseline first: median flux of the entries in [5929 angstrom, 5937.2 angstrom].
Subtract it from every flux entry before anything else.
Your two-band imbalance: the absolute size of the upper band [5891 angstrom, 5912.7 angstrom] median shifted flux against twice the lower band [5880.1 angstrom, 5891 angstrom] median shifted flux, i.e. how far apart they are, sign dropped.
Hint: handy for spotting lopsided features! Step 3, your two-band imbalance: 3.2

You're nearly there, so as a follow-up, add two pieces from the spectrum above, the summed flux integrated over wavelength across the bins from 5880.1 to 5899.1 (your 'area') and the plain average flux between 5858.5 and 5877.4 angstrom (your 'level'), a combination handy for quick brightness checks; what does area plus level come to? 294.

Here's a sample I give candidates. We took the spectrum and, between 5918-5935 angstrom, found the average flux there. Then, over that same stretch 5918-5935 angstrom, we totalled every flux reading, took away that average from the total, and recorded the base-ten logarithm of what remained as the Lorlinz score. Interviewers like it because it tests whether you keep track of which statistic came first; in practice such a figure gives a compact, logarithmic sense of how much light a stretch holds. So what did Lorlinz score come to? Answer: 1.9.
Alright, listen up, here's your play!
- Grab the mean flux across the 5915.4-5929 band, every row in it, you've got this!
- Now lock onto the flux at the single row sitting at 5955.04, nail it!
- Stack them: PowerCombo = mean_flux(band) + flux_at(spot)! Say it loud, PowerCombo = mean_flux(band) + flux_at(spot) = 34.8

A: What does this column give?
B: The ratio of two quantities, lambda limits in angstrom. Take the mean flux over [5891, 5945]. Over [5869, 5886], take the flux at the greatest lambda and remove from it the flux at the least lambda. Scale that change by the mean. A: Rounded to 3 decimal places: -0.047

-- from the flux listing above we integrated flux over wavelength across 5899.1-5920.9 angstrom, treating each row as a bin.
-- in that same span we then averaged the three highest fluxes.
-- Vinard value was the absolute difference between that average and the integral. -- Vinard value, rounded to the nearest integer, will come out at 357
